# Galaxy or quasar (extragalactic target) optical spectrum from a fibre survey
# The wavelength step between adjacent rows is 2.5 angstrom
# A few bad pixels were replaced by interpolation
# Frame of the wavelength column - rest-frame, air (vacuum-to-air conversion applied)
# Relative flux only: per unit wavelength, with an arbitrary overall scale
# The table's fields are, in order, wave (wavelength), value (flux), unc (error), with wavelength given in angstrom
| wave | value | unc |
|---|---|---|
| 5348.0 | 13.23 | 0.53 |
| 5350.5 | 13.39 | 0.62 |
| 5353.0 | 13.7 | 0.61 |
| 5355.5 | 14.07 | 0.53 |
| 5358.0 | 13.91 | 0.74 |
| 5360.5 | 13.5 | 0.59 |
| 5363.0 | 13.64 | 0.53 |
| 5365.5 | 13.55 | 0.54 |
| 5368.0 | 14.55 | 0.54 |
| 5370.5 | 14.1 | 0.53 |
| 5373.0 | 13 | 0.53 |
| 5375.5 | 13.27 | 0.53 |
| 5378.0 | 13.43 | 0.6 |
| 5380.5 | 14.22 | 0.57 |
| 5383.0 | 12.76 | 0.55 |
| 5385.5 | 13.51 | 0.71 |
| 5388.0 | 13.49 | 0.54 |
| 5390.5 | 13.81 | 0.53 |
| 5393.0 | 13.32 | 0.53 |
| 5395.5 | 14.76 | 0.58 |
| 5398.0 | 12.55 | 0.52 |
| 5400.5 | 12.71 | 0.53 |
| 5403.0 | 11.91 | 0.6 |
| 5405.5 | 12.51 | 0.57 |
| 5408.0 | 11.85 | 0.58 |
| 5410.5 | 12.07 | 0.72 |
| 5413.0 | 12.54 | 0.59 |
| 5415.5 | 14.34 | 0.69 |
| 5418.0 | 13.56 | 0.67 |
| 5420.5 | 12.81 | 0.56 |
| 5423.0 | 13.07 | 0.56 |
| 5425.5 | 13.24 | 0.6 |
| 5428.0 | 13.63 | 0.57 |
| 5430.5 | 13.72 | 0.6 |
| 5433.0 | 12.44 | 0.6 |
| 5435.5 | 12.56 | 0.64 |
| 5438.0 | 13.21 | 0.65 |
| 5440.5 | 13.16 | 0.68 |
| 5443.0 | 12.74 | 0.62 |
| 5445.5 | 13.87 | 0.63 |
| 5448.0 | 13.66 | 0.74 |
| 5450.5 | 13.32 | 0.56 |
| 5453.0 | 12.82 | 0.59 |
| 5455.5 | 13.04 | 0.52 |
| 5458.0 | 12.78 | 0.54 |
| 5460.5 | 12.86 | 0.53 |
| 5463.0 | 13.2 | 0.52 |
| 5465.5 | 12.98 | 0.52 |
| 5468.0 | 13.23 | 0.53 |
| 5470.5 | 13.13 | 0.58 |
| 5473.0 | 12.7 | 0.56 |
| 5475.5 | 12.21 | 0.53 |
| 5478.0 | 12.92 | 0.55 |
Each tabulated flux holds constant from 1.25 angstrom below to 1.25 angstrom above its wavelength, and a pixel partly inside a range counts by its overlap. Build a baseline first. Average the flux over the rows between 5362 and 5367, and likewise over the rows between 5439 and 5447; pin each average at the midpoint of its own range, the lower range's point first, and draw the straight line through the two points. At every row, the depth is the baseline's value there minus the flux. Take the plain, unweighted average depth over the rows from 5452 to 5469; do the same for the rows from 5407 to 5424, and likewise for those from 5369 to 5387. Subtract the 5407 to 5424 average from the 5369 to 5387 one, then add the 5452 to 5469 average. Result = -0.2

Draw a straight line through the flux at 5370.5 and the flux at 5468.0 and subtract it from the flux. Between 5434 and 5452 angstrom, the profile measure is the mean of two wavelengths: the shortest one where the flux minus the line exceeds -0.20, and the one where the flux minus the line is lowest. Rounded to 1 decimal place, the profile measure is 5440.5 angstrom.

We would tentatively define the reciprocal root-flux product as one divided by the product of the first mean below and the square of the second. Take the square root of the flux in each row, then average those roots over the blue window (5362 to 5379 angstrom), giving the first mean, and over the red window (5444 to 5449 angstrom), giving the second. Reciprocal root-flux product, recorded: 0.0197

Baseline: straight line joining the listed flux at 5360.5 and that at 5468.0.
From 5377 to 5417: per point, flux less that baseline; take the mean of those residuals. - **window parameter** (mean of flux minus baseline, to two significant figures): -0.30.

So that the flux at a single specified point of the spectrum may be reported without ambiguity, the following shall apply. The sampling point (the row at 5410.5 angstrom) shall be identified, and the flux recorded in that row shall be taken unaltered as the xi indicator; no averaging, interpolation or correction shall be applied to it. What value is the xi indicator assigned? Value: 12.07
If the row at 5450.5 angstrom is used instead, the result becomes 13.32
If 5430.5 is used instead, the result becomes 13.72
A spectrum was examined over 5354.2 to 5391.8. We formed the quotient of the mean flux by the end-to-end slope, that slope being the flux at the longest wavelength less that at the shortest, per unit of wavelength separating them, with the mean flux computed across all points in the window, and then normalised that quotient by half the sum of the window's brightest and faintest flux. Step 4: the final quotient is -135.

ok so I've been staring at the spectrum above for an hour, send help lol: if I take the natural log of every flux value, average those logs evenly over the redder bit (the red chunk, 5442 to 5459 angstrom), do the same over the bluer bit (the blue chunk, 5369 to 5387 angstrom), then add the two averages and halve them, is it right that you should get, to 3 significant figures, 2.59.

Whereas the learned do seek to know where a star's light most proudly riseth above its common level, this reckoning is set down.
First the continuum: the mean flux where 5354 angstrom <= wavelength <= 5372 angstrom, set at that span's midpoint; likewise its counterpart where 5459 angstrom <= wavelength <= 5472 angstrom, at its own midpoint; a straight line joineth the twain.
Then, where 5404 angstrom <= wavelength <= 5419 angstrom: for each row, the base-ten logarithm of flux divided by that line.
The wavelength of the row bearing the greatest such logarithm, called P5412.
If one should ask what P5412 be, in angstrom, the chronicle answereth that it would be 5415.5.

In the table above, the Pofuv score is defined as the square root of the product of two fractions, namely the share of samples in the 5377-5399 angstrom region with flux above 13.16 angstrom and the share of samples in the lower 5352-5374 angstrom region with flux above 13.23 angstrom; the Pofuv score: 0.83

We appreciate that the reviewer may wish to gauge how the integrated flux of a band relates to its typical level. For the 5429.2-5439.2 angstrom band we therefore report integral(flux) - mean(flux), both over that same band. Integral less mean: 117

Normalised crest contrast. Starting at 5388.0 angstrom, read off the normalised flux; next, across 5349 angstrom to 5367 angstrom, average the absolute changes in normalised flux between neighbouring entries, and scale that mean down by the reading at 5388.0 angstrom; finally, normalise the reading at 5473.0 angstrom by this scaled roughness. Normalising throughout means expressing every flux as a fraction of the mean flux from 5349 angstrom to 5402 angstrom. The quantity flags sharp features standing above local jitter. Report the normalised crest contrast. 51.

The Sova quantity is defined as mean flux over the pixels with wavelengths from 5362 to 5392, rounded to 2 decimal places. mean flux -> 13.61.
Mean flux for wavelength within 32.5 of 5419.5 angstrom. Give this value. 13.1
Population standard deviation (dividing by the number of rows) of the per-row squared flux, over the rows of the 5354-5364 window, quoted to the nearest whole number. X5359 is 6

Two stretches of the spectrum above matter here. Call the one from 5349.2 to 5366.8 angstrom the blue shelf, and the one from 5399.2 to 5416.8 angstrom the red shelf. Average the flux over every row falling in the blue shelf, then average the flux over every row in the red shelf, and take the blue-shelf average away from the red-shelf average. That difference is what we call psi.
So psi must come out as -1.1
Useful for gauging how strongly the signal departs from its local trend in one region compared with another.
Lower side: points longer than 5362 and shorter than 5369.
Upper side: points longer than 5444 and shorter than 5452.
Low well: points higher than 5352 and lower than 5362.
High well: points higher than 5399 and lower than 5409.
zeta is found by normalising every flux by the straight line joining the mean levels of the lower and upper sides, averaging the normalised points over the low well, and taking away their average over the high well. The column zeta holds 0.10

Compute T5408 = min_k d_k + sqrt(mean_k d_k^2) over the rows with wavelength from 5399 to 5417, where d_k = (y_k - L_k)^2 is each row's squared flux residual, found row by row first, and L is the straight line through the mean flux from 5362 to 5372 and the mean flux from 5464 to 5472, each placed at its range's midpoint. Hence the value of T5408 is 2.6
